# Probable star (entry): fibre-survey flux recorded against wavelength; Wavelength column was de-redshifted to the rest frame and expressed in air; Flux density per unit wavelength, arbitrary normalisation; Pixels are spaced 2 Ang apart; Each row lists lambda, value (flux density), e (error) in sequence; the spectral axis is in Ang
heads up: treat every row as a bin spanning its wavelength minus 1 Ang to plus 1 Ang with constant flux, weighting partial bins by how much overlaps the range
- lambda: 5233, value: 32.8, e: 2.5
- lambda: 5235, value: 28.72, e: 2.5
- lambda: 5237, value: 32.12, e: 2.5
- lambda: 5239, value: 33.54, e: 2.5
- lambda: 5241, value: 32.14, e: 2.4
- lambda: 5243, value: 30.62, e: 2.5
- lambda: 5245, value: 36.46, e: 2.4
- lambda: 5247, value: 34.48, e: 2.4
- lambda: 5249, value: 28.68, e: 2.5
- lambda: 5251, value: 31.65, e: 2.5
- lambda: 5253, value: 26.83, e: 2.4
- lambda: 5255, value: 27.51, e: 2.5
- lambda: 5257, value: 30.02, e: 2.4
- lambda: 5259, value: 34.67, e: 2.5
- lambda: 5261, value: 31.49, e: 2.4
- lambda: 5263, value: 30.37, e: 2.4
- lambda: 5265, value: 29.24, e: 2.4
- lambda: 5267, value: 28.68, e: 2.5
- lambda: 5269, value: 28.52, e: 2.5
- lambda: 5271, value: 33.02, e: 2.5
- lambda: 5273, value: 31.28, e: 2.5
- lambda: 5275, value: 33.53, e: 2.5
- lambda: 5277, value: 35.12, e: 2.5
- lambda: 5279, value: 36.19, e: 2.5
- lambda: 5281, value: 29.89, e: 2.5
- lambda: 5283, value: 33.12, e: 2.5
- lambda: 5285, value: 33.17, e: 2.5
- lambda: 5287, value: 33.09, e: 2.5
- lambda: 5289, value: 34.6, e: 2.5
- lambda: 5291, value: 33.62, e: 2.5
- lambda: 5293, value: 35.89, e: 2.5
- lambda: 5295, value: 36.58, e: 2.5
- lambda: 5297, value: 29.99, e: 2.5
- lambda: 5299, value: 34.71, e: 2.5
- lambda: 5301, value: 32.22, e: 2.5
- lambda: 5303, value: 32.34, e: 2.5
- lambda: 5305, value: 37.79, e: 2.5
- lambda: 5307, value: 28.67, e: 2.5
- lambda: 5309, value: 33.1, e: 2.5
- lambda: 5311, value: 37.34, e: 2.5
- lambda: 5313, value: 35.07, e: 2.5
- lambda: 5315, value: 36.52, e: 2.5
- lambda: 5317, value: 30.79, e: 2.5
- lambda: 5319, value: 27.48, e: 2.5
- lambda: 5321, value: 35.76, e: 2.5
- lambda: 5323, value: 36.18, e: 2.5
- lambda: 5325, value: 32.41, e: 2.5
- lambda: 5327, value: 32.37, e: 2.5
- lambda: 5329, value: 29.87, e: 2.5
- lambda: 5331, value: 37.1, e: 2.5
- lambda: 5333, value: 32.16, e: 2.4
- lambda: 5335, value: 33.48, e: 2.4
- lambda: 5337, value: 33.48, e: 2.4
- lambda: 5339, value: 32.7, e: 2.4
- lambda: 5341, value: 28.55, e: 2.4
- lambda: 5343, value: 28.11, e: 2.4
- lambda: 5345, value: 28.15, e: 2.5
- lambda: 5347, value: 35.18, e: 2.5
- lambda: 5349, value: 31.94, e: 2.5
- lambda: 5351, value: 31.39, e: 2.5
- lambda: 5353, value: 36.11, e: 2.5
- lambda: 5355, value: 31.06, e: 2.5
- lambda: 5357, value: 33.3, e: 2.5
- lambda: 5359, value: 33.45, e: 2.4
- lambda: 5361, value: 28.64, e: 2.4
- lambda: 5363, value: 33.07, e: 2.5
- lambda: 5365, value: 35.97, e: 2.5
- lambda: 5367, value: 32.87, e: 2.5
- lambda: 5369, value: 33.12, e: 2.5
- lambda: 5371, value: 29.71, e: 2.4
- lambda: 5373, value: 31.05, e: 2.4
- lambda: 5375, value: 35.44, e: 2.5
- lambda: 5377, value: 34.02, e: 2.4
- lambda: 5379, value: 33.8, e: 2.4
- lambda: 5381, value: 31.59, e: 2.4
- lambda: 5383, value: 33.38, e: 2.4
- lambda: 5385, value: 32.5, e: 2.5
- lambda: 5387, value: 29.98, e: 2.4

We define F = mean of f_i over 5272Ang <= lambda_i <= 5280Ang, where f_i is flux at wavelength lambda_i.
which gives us 34.0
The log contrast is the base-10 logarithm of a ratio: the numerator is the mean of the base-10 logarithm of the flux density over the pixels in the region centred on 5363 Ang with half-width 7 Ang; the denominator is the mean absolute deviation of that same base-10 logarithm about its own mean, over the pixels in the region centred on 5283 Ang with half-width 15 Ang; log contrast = 1.81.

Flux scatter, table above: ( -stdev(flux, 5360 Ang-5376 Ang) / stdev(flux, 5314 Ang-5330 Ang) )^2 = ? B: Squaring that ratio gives 0.62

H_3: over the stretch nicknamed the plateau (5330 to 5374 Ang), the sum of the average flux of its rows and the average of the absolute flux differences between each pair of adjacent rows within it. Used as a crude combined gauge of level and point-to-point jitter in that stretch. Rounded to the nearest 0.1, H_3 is 34.9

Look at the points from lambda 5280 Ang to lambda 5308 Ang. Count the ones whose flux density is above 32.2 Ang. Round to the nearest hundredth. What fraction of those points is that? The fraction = 0.79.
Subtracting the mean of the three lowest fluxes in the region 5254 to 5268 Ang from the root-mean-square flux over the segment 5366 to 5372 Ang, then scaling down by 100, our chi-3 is 0.035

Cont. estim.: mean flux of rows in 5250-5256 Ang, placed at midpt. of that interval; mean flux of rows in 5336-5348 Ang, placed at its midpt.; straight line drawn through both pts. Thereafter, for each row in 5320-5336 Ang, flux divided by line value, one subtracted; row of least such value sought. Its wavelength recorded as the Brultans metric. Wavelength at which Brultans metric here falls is 5329 Ang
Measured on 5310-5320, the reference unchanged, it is 5319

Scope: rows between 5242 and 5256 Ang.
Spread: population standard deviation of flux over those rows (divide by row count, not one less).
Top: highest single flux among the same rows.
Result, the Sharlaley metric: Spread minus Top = -33.1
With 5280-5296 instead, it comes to -34.7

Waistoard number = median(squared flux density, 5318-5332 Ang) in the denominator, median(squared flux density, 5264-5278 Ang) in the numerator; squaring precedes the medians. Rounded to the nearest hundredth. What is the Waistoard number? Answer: 0.93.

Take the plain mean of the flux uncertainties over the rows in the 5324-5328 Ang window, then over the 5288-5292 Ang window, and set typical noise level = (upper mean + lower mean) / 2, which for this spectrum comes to 2.50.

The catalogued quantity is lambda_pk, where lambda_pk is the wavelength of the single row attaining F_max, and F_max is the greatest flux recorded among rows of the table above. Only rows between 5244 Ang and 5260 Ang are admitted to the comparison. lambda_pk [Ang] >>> 5245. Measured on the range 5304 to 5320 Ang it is 5305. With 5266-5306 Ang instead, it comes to 5305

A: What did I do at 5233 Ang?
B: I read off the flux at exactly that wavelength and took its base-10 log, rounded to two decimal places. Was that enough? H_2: 1.52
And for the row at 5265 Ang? 1.47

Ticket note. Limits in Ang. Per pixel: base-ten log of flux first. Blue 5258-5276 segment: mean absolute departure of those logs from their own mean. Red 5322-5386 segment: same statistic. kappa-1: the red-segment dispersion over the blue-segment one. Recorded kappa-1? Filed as 1.0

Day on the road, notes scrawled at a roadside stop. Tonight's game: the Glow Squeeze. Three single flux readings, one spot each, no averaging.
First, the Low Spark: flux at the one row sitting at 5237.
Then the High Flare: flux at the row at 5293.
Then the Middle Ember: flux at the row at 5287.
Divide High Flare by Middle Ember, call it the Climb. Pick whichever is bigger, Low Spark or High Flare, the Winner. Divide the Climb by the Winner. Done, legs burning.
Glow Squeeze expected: 0.030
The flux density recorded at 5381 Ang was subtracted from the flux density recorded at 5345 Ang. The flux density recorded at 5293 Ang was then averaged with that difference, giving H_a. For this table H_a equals 16.2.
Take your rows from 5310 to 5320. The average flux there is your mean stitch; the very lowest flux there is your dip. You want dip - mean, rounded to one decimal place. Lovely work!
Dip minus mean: -6.0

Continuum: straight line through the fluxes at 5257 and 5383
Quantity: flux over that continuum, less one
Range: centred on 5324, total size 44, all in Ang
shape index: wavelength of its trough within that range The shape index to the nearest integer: 5319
